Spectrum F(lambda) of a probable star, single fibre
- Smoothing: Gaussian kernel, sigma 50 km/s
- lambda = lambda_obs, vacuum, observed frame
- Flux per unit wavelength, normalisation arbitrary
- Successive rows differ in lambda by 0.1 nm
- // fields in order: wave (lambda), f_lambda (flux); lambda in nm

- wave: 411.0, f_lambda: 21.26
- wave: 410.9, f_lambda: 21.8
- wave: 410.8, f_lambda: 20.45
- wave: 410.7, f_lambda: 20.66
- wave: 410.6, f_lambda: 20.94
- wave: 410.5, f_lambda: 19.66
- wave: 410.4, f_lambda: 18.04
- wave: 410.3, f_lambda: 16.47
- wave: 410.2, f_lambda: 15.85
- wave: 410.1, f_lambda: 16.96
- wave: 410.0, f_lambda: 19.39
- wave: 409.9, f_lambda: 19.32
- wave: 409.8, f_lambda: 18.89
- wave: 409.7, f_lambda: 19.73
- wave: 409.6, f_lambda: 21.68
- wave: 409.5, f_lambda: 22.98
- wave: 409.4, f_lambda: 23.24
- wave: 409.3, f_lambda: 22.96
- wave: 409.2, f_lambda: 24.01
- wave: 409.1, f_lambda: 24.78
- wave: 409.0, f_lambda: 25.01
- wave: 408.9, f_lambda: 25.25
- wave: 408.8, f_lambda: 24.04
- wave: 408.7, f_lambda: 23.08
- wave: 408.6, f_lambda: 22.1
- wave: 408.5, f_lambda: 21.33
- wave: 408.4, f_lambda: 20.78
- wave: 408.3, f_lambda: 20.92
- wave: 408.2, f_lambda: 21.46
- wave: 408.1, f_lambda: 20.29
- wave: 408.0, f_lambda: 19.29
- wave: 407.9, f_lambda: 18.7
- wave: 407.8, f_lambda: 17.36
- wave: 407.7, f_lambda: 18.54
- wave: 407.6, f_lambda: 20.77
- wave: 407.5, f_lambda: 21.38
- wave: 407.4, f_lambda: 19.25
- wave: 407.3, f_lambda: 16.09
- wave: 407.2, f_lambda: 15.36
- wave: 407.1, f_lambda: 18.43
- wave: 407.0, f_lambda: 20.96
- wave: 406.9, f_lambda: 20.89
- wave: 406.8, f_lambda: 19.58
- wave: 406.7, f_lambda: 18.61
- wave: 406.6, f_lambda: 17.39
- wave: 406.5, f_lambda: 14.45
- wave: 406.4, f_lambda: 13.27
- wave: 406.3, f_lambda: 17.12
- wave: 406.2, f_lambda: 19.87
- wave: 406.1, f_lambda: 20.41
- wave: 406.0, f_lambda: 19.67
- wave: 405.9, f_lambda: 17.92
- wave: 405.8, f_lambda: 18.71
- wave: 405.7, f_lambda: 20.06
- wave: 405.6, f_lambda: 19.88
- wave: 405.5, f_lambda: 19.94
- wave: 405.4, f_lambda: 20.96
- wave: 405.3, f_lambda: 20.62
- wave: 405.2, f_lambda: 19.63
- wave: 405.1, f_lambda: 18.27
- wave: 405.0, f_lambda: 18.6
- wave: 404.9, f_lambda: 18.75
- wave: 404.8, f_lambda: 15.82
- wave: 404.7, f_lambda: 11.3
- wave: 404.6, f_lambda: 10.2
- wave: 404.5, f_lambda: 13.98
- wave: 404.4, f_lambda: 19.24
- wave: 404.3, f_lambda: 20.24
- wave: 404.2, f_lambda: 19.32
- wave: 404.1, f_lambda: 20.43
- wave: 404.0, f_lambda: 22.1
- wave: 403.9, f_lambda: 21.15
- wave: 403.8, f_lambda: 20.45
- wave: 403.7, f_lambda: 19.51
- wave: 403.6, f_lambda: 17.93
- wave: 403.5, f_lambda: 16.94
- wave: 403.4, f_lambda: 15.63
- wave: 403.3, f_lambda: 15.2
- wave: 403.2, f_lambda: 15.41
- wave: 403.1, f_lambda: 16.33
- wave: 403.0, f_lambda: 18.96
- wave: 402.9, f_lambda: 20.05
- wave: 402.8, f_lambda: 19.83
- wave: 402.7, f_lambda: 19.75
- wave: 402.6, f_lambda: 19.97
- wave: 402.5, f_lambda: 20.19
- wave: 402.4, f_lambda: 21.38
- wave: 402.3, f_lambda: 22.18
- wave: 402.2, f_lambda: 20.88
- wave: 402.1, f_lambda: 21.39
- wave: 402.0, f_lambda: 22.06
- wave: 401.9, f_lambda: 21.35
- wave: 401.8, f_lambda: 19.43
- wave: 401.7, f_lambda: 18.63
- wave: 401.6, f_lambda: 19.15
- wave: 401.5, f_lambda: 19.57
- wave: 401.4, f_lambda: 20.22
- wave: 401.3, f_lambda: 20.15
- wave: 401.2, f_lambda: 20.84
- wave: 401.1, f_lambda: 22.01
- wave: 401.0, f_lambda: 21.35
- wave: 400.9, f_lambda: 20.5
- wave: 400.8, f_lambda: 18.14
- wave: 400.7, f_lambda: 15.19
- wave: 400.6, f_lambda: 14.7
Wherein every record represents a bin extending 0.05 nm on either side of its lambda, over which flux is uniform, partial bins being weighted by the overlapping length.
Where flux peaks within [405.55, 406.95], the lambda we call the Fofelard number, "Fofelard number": 406.9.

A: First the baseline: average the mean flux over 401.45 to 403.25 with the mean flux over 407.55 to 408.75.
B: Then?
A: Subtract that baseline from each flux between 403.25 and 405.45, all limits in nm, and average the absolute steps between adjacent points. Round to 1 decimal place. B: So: 1.5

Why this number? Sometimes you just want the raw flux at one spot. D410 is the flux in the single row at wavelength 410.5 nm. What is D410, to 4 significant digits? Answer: 19.66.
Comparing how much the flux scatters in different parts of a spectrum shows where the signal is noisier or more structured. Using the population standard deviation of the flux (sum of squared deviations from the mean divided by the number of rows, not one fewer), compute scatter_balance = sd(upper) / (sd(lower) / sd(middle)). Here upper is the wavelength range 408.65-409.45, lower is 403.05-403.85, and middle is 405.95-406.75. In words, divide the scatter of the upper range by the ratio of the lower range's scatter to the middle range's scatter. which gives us 1.1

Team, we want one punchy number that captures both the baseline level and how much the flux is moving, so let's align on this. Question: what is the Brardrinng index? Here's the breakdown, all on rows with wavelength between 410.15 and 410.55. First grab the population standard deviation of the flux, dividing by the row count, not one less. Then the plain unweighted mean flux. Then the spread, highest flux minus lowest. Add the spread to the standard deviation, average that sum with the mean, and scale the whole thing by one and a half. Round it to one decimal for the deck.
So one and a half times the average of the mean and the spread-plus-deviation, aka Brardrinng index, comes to 17.1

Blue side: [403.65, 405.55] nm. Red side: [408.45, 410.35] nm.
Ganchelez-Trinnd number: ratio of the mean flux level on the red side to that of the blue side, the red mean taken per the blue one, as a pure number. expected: 1.16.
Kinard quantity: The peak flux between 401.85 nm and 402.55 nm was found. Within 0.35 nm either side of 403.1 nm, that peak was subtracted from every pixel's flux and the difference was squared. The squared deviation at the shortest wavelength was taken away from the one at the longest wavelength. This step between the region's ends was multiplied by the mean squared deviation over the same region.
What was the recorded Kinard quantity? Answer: 1026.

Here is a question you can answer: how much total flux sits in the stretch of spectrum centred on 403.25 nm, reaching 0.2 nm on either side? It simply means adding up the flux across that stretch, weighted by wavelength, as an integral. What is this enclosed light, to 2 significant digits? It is 6.3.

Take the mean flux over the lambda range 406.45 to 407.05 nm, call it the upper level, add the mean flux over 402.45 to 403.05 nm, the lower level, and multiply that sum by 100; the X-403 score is 3844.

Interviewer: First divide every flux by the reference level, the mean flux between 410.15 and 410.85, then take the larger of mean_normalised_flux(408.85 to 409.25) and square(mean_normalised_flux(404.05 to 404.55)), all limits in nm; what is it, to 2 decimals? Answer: 1.31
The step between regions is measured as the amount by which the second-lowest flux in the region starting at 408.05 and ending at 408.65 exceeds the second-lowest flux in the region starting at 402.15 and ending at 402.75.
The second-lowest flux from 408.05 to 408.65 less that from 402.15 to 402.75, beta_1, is 0.8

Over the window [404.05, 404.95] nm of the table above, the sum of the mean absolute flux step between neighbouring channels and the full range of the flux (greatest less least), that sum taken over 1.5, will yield 8.5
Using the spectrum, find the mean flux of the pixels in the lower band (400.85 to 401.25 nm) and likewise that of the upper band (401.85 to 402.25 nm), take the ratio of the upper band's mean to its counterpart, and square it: 1.02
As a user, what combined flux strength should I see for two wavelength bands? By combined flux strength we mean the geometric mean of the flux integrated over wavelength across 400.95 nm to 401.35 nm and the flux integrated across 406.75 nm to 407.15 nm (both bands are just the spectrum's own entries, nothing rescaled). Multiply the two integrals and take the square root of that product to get 8.2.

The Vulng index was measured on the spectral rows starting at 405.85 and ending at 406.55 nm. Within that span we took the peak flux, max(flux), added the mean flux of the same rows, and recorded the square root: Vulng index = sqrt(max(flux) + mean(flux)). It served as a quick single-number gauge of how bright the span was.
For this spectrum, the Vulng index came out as 6.2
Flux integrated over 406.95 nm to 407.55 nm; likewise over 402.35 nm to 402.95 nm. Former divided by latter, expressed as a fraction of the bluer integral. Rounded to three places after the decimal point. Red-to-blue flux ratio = 0.920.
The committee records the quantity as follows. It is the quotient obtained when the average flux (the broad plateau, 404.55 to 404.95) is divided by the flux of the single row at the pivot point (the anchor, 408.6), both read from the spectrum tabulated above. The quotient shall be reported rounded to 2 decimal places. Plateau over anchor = 0.63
